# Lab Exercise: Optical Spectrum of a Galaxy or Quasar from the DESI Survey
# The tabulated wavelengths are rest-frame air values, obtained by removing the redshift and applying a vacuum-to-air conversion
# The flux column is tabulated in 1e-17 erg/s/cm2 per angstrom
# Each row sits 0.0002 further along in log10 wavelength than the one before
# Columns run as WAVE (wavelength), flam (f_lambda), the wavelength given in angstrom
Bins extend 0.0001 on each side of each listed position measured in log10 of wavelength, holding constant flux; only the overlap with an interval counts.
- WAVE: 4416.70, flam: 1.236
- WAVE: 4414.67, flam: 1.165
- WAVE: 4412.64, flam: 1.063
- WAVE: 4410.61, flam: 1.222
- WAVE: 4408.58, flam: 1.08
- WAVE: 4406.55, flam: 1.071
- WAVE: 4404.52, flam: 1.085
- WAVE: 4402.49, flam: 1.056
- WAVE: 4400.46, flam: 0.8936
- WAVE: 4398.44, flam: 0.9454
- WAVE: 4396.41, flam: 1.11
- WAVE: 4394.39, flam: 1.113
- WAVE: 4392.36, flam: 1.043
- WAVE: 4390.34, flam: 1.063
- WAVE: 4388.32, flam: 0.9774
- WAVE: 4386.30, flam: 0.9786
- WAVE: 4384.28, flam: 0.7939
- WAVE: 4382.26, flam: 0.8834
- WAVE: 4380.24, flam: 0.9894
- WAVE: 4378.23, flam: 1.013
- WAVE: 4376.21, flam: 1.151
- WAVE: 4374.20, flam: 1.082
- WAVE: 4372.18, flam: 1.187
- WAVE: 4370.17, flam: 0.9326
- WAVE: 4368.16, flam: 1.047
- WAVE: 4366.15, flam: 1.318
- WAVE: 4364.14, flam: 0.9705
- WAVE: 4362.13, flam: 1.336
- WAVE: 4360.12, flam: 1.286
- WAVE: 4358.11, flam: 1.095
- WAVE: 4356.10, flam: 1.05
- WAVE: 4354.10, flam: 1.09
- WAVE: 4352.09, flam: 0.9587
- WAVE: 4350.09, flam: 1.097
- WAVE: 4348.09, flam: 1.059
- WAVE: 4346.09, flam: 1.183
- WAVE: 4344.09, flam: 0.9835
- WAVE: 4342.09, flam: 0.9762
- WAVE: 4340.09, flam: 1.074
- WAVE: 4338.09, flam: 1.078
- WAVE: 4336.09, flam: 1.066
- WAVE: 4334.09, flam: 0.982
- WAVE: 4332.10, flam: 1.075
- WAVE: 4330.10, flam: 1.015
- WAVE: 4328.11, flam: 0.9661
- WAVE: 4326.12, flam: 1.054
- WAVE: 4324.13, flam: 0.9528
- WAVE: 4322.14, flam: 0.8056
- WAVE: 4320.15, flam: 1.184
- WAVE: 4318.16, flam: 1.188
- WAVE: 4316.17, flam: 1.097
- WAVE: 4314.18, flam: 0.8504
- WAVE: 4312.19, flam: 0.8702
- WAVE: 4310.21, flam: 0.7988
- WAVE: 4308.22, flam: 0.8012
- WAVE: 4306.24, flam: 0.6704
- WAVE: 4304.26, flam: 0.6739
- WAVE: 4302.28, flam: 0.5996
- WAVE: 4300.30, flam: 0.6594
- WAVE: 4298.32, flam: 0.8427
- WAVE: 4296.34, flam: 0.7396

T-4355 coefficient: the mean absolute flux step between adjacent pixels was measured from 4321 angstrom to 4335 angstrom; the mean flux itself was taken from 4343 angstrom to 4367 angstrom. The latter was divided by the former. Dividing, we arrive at 12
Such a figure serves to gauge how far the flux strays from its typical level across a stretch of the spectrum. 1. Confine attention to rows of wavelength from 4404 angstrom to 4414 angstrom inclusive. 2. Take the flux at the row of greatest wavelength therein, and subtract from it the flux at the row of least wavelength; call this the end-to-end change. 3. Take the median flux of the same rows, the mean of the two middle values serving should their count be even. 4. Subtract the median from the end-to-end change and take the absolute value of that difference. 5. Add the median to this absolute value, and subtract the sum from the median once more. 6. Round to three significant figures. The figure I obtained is -1.10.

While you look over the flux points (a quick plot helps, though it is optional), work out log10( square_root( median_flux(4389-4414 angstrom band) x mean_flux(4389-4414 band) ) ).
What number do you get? 0.0272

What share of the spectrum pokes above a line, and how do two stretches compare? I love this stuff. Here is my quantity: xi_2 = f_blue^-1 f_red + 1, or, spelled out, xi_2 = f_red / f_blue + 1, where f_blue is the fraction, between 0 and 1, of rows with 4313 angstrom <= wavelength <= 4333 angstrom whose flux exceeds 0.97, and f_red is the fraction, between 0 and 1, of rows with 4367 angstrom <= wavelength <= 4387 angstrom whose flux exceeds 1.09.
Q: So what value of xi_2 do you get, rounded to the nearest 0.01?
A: 1.33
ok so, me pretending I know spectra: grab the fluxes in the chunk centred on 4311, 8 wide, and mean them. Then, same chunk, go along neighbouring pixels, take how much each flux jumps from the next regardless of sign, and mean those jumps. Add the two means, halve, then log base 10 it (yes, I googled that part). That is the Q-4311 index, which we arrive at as -0.37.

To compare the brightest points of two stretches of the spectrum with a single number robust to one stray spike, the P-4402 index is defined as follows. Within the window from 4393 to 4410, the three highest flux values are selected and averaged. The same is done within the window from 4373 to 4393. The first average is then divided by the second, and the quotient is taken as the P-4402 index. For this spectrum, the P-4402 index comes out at 1.00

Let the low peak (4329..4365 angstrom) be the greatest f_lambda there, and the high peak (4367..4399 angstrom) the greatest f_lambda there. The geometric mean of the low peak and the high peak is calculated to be 1.26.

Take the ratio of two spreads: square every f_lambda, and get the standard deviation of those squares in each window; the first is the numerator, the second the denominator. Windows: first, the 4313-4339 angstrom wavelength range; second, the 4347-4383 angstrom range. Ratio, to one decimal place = 0.8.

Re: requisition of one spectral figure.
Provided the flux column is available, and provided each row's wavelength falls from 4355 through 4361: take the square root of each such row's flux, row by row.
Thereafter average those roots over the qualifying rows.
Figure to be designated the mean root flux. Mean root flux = 1.07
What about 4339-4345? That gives 1.01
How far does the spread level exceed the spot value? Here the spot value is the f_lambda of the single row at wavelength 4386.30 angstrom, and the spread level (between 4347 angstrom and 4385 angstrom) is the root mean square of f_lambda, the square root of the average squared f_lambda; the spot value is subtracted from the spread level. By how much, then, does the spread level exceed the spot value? 0.10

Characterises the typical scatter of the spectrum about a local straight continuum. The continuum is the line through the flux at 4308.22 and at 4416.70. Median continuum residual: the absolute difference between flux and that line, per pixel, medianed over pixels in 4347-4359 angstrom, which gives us 0.10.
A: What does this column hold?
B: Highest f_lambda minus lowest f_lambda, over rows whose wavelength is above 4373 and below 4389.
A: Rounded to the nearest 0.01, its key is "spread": 0.36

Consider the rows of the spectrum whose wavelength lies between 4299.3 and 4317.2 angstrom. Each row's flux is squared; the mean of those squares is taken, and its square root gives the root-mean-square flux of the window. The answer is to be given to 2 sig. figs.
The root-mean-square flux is 0.79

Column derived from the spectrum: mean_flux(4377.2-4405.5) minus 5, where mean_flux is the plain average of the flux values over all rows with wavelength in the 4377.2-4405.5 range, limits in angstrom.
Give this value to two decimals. -4.00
